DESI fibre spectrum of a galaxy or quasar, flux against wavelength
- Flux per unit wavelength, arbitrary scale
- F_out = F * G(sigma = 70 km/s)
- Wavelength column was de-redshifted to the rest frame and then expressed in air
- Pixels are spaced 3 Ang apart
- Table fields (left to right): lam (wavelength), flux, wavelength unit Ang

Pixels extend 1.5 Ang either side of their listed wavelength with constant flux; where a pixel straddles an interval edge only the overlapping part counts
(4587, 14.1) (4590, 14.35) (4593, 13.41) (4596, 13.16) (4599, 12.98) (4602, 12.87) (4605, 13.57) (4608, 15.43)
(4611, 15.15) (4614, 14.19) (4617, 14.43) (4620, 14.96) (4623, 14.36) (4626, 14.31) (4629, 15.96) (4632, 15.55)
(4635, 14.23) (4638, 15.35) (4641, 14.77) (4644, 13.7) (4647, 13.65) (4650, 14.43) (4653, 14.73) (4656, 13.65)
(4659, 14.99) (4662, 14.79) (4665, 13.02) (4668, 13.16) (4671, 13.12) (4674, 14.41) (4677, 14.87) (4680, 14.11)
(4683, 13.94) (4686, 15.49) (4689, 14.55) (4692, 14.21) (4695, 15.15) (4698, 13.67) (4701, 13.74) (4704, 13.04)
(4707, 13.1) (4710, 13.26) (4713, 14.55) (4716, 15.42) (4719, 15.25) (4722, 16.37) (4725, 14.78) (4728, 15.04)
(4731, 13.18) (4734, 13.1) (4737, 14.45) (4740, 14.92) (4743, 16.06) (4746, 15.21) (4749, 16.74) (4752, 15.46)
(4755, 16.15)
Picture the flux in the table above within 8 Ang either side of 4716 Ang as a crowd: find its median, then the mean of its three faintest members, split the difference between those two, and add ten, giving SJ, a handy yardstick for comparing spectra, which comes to 24.8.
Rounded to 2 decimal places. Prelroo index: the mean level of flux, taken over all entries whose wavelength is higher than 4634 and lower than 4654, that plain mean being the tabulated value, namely 14.41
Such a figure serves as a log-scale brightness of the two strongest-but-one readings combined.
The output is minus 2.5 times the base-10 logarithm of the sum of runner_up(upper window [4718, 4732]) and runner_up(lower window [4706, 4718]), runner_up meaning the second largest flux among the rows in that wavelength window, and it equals -3.686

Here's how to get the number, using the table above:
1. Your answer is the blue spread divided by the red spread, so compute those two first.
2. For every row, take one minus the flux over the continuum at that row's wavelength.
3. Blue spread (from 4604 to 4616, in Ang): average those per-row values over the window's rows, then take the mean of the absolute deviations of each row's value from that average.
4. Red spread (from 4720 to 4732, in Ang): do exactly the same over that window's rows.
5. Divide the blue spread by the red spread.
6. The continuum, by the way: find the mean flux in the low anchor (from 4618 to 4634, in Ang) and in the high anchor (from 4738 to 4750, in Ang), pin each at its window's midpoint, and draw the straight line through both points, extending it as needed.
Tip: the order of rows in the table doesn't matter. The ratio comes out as 0.85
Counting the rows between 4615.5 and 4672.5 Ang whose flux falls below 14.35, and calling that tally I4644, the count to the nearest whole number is 8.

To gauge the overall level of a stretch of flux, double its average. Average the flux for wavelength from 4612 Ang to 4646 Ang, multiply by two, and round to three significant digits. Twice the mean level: 29.4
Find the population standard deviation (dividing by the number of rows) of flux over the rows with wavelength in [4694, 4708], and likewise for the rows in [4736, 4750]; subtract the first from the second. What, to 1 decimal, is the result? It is 0.1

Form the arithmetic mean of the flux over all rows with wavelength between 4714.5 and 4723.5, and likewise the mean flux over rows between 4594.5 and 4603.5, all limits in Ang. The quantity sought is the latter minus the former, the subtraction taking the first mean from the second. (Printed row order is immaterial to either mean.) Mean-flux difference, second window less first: -2.7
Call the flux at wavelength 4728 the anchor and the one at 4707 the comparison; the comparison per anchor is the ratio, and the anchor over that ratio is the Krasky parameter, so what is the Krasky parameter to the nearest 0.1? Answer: 17.3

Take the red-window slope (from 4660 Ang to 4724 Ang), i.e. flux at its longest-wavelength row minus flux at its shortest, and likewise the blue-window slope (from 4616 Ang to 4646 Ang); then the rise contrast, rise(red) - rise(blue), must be 2.3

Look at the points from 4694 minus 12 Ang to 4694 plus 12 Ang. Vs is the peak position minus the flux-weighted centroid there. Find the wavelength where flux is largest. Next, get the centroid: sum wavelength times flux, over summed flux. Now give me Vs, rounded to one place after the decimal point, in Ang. -7.3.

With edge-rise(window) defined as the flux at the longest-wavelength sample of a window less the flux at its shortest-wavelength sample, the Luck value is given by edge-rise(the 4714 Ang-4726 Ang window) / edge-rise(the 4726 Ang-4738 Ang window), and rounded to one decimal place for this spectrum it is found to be 1.1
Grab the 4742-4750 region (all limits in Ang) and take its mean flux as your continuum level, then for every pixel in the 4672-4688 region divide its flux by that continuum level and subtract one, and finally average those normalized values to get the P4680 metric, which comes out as -0.090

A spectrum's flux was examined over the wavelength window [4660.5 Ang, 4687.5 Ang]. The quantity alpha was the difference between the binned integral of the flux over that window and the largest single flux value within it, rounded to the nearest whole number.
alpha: 365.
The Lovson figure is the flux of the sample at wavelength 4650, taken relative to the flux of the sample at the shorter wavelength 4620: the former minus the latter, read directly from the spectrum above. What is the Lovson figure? -0.5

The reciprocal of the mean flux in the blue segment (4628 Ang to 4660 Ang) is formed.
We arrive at 0.068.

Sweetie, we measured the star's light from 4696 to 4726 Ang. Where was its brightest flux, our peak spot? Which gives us 4722 Ang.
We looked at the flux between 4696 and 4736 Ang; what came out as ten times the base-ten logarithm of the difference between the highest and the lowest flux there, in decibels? 5.2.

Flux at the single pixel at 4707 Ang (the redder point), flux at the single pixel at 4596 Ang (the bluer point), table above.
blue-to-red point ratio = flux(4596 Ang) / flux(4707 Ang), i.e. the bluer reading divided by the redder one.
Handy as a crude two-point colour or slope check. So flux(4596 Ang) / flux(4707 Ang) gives 1.00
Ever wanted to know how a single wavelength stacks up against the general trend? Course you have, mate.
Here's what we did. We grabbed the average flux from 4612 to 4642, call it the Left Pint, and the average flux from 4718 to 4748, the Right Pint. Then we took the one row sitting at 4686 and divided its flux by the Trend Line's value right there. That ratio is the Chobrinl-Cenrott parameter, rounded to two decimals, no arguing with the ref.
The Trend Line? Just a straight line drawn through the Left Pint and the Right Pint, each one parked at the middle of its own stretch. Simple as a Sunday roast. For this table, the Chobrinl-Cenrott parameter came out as 1.04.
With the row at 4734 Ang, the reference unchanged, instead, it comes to 0.88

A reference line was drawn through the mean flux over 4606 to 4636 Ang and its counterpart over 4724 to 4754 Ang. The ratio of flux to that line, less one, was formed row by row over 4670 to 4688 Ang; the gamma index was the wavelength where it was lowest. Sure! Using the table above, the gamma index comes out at 4671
